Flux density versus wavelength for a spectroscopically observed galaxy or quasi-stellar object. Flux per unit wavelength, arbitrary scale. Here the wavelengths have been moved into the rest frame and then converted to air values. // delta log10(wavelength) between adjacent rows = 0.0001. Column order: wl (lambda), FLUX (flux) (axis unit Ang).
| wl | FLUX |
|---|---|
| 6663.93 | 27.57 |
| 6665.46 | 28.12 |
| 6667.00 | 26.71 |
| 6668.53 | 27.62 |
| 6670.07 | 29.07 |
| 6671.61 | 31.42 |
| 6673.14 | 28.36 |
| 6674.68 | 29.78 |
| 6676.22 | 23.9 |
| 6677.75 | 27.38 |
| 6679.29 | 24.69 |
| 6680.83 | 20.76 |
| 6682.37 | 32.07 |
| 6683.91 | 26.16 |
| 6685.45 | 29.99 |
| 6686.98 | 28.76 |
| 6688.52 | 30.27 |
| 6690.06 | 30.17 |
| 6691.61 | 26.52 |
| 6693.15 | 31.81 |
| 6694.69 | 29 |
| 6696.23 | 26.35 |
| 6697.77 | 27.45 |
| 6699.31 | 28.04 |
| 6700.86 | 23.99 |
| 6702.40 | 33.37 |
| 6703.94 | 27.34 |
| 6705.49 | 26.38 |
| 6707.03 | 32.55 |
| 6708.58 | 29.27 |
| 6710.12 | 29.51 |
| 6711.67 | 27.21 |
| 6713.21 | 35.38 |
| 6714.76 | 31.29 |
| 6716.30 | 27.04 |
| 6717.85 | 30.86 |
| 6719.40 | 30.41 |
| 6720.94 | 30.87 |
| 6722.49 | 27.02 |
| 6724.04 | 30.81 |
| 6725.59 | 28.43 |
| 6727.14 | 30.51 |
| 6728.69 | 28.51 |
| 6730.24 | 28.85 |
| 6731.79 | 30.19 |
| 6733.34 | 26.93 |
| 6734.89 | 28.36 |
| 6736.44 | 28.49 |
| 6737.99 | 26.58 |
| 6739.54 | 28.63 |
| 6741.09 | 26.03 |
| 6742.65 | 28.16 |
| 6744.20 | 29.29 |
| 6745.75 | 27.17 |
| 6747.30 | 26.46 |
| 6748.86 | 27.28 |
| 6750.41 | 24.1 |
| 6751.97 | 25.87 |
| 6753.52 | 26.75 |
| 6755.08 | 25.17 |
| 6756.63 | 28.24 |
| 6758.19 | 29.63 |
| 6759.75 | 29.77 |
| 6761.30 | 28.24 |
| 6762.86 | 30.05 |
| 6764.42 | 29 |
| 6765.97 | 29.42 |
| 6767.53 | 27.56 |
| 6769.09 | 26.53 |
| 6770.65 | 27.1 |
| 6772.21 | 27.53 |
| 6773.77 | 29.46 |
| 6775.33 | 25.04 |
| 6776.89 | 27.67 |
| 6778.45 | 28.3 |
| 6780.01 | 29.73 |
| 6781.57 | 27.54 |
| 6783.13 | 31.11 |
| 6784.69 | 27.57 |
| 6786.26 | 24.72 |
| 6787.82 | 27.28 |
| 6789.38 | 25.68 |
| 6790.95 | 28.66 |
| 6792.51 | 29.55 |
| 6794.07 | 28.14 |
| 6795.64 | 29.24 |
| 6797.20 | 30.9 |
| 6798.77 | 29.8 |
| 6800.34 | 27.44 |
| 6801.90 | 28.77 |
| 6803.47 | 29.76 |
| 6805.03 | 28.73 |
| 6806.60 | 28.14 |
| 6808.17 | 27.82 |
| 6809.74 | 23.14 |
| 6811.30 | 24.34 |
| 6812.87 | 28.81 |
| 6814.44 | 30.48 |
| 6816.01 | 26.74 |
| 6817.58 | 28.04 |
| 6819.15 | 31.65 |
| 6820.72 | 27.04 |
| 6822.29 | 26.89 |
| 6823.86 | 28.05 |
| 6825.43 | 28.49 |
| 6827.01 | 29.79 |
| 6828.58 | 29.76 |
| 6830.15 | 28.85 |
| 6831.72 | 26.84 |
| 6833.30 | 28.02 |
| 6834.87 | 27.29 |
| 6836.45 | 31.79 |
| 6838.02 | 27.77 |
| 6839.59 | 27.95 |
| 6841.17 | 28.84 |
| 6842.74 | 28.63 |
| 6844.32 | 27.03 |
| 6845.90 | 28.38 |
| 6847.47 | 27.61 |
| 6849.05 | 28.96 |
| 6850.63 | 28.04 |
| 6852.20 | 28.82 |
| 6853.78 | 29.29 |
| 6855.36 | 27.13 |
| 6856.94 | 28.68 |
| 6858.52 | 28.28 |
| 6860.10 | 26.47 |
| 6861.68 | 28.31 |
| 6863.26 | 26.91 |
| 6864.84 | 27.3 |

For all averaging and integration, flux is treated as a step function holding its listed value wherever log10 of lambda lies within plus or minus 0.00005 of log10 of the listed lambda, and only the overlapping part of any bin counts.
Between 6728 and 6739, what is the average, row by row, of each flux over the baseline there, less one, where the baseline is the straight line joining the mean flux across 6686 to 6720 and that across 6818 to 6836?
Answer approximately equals -0.026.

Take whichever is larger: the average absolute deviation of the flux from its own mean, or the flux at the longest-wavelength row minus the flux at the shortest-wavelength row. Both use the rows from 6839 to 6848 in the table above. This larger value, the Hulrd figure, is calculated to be 0.5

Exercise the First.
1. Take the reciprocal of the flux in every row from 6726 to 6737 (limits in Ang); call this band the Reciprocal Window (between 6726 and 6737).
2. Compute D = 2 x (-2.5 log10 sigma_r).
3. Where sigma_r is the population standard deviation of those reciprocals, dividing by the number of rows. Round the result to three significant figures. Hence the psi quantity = 14.4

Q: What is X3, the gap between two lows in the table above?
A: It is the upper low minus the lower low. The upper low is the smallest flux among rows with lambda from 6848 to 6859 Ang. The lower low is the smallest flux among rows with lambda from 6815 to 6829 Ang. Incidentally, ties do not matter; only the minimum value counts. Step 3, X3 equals 0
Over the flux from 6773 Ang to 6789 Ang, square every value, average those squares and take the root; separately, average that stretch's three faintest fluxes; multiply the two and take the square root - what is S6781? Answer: 26.8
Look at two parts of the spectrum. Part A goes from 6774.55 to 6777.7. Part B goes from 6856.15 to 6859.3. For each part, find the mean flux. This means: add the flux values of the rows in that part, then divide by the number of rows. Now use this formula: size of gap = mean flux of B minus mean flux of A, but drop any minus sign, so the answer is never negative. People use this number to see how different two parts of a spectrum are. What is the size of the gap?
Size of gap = 2.1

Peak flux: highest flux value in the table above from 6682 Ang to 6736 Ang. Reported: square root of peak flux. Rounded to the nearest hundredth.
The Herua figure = 5.95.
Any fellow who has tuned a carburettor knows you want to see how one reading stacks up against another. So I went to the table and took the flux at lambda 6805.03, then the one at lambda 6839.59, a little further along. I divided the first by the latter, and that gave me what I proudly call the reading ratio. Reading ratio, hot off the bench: 1.03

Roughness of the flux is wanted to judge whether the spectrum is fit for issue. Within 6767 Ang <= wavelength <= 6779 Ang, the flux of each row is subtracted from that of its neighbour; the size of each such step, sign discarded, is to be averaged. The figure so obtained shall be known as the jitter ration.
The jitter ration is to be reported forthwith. 1.7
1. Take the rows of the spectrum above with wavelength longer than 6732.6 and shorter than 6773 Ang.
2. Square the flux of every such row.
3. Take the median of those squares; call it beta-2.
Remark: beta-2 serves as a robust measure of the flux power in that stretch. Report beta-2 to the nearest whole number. 759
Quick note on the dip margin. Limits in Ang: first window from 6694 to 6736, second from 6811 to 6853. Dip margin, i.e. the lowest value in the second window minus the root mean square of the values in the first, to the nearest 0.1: -4.9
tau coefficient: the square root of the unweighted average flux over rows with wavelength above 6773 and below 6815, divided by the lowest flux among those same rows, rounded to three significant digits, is 0.229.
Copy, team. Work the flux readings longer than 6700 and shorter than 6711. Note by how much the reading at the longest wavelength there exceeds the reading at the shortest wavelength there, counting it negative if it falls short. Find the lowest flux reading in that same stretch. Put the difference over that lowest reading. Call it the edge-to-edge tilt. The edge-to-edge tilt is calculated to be 0.23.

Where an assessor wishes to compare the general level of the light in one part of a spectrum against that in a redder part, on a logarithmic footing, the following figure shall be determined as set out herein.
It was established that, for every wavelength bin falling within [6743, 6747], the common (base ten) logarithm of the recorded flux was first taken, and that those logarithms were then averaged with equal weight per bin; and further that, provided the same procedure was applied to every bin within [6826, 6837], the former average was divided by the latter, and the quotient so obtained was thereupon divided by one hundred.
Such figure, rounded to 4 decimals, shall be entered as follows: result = 0.0099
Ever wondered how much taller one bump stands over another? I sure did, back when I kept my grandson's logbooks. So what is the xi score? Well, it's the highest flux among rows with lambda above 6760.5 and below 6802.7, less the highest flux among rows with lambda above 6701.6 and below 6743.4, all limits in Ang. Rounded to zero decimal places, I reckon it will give -4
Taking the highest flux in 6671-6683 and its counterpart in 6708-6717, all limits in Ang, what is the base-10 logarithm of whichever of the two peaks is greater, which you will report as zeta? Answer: 1.55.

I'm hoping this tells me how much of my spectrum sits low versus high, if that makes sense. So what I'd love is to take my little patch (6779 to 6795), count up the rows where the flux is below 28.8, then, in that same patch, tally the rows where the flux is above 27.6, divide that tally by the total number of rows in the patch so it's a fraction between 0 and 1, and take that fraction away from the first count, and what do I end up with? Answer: 6.5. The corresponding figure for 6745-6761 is 7.7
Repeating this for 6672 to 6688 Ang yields 6.5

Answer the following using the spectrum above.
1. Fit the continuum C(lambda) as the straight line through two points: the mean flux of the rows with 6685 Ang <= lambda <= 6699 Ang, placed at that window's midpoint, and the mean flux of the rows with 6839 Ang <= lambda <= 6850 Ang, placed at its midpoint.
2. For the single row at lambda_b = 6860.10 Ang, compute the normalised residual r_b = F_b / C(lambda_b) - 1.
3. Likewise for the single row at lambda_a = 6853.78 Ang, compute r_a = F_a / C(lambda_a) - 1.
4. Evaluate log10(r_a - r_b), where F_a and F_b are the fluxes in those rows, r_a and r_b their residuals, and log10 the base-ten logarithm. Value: -1.0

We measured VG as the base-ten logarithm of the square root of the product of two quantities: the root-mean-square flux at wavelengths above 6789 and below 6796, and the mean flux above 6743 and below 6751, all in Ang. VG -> 1.44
